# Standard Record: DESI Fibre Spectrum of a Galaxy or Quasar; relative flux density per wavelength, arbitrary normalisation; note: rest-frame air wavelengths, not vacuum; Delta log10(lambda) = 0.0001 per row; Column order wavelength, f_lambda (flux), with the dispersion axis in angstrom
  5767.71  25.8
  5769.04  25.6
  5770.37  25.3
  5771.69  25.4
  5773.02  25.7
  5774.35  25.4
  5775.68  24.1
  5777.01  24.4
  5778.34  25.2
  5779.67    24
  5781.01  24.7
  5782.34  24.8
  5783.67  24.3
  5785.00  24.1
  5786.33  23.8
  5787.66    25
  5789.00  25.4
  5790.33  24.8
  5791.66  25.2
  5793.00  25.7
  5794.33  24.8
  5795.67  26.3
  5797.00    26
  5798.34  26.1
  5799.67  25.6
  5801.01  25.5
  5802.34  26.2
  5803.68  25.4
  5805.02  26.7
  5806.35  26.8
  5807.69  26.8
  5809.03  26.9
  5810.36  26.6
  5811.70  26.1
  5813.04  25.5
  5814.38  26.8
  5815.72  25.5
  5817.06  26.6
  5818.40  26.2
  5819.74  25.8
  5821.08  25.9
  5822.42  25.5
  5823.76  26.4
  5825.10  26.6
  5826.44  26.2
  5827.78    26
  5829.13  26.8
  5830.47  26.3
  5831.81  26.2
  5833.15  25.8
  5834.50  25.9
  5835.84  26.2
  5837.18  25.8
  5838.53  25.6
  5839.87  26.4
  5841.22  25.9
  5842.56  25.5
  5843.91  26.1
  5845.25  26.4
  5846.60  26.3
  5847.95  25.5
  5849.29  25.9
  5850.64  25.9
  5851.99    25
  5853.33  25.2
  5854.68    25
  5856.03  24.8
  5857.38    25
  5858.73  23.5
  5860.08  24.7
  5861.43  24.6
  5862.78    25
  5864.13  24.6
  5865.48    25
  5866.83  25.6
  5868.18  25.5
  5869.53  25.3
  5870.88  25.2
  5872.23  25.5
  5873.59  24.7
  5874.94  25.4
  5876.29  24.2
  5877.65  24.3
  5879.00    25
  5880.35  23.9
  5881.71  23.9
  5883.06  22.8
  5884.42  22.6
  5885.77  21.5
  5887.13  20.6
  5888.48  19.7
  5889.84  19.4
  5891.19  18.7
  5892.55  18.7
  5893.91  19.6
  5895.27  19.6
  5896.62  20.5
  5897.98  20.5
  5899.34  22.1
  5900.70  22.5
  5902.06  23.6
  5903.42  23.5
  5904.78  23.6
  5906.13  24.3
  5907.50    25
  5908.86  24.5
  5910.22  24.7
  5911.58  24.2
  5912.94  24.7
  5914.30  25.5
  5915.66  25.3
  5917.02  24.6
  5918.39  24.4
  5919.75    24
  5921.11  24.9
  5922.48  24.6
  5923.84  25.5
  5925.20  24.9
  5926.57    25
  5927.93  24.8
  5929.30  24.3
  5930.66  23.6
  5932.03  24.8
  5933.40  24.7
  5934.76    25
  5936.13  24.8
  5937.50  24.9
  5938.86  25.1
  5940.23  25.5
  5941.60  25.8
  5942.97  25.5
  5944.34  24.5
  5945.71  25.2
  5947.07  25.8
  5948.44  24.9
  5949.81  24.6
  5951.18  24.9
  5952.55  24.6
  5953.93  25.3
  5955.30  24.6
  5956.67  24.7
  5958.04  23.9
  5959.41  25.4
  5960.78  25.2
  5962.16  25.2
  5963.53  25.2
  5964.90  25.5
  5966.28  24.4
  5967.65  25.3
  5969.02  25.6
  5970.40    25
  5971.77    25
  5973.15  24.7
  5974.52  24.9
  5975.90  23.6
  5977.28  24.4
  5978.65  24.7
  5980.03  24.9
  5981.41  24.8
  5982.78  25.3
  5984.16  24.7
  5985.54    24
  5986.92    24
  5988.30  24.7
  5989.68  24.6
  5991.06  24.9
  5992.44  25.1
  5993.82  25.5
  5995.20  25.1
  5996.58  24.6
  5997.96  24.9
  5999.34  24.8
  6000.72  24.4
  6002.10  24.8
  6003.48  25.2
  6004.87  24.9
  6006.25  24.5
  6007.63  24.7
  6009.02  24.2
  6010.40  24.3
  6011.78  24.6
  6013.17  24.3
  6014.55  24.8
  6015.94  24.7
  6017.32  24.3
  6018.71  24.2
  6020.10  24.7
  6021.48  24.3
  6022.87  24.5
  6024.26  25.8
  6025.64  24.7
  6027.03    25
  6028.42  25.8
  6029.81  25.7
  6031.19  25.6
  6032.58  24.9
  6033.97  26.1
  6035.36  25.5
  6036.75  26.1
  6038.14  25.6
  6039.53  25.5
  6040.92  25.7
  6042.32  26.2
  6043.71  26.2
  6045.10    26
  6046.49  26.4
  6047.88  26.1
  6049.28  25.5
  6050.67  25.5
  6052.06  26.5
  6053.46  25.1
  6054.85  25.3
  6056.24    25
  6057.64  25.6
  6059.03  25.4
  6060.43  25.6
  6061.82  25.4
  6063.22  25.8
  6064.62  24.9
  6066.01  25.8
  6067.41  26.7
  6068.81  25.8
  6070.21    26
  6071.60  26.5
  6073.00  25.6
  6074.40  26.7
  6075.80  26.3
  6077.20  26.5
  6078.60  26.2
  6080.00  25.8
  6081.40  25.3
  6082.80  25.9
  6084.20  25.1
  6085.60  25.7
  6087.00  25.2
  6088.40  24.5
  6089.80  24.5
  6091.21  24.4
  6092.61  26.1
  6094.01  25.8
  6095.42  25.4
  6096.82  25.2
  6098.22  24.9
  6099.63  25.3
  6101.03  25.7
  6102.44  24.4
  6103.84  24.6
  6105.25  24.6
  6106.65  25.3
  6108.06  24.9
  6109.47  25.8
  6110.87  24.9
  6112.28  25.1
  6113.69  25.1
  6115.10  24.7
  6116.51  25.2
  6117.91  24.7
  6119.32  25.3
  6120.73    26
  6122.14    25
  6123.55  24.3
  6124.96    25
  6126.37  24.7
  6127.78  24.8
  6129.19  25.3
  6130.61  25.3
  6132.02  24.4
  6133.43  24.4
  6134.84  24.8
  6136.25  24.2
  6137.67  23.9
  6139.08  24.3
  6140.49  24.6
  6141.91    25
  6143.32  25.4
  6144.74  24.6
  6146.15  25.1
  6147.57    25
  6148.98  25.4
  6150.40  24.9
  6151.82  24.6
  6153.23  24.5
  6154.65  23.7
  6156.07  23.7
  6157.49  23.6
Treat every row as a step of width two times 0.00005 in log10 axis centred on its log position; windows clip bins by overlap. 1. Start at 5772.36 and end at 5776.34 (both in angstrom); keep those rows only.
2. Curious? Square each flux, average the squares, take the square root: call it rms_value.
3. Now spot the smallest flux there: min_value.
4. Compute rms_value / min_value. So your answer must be 1.041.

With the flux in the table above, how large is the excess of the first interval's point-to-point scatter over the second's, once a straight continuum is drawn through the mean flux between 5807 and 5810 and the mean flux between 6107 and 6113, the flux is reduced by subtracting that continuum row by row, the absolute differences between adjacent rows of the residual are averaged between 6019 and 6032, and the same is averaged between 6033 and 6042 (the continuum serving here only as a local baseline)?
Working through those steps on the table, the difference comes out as 0.14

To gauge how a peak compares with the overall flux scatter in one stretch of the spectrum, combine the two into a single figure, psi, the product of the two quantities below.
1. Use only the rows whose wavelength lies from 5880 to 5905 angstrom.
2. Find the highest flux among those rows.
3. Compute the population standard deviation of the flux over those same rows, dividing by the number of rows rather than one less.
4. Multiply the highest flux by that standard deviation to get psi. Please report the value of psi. 43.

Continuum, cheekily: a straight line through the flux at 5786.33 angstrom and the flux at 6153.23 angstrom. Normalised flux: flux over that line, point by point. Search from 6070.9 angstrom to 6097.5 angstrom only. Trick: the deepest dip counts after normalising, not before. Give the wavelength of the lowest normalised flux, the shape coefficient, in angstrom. 6091.21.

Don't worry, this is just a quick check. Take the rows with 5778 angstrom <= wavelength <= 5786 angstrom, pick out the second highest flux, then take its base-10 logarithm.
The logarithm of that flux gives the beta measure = 1.39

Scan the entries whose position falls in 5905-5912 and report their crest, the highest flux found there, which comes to 25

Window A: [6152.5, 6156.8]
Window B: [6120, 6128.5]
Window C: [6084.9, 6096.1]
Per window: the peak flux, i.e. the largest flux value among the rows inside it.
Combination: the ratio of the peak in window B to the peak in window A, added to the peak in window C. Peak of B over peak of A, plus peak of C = 27.2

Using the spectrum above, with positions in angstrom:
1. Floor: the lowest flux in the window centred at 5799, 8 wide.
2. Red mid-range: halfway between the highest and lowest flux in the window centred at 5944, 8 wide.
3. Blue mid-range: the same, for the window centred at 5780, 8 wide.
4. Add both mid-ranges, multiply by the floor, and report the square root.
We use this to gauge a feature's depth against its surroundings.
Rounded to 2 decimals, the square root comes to 35.62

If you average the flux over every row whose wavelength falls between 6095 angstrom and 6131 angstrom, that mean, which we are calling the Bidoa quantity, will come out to 25.1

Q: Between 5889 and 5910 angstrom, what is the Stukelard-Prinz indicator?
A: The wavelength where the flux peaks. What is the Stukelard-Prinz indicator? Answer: 5907.50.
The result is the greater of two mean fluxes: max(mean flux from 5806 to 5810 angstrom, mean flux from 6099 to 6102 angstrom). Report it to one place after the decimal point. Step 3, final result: 26.8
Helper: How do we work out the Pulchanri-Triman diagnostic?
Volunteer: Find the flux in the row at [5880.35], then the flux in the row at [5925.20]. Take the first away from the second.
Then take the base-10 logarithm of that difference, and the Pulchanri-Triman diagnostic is 0.00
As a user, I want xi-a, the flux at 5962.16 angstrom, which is 25.2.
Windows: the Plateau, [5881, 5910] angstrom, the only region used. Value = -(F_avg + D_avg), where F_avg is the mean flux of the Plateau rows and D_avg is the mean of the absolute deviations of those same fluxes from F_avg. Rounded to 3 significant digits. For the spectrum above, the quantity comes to -23.6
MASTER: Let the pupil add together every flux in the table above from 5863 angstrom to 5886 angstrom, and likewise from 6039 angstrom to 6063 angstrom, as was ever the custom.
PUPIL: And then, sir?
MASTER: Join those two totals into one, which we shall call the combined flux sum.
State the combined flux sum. 852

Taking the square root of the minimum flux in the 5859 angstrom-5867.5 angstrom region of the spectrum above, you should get 4.96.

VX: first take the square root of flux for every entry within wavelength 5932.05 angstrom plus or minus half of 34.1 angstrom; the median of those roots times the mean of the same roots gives 24.9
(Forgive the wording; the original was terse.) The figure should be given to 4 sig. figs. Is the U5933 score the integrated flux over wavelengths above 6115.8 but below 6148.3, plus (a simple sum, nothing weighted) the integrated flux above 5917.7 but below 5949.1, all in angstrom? 1589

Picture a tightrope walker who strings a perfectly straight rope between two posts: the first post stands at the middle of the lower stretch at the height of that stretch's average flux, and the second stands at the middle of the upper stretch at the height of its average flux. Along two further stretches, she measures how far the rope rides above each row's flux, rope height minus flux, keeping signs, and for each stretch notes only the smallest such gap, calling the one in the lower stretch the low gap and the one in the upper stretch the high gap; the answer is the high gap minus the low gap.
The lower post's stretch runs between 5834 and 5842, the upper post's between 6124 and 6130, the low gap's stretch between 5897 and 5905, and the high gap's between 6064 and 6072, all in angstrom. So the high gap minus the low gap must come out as -3.7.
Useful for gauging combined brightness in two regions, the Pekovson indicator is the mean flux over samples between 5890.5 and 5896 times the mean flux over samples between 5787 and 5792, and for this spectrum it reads 481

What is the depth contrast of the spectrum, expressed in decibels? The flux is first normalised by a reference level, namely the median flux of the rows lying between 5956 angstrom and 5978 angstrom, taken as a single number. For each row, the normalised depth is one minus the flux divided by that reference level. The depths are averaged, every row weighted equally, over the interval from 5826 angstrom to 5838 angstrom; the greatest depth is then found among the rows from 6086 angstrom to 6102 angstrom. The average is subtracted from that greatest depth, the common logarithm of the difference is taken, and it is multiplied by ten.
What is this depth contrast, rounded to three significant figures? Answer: -11.6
